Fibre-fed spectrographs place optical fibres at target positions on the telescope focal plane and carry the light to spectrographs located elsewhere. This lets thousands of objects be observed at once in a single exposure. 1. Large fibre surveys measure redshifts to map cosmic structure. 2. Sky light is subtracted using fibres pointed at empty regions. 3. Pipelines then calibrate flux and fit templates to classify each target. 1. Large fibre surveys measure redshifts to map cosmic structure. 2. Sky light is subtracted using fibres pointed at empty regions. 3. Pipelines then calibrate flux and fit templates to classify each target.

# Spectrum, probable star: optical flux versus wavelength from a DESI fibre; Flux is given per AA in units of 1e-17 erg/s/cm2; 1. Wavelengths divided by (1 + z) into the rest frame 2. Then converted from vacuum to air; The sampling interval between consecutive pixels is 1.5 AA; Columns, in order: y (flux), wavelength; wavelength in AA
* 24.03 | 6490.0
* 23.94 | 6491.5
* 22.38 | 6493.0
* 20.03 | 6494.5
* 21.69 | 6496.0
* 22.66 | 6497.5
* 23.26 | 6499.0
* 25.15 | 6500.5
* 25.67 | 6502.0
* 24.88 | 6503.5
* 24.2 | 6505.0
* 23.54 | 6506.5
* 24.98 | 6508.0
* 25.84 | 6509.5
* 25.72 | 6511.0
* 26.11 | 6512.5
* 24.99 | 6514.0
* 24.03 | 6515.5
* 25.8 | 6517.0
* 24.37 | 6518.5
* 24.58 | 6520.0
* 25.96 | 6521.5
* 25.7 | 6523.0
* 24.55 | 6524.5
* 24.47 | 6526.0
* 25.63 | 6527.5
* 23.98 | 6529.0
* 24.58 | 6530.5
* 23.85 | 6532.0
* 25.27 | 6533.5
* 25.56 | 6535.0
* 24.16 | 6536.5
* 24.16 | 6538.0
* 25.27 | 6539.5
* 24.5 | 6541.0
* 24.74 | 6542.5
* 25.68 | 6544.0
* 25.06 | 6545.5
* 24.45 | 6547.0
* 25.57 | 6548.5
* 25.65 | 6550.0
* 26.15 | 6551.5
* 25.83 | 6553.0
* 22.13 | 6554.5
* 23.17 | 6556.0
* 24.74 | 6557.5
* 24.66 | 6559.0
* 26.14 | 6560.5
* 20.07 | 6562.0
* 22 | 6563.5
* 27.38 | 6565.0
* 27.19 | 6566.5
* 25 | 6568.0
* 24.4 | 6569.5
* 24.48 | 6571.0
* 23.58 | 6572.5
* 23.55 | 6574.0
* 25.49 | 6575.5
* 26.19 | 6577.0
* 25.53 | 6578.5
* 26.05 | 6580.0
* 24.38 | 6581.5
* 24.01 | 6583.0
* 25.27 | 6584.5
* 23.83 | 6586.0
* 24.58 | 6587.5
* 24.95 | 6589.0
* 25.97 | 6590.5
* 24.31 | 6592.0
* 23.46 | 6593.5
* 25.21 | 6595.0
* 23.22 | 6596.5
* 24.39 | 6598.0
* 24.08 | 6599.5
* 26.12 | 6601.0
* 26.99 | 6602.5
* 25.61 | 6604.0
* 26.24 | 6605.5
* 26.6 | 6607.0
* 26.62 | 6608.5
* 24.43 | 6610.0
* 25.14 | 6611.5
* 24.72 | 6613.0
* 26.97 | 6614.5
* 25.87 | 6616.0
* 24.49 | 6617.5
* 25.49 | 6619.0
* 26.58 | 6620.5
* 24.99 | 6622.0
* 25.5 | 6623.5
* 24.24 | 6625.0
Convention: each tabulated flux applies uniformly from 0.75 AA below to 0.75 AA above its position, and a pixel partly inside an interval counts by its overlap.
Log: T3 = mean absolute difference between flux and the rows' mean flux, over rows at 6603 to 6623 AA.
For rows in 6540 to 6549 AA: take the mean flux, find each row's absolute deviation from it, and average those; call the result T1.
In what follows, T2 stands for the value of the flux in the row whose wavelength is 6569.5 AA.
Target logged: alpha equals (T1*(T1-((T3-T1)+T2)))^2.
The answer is 112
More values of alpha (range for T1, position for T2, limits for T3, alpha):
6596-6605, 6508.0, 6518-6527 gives 741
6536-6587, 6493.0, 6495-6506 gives 515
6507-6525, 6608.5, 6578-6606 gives 278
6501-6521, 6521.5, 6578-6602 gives 278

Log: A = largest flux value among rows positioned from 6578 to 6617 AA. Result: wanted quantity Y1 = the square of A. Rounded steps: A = 26.99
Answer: 728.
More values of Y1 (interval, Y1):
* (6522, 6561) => 684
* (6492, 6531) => 682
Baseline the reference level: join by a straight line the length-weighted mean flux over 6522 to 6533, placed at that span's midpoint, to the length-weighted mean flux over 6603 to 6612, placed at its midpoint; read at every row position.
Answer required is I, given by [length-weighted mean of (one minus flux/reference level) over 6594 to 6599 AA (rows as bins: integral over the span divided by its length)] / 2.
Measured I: 0.028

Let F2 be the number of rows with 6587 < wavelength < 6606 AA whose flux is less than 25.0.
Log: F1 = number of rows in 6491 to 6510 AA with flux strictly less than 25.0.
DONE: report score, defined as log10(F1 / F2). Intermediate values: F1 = 10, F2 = 7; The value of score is 0.15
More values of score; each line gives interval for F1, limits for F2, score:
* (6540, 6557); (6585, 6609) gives -0.20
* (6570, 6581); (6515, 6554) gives -0.64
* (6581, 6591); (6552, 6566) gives -0.08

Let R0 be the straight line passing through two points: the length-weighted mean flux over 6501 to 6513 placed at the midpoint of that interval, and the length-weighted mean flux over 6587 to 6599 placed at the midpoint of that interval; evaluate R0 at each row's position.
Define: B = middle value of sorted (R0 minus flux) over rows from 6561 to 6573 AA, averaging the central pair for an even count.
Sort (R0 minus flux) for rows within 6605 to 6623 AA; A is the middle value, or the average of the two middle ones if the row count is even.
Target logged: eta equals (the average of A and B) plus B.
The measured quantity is -0.3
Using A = -1.35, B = 0.22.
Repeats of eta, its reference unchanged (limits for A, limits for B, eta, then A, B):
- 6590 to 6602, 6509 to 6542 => 0.4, 0.14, 0.21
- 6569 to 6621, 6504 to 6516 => -0.2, -0.71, 0.08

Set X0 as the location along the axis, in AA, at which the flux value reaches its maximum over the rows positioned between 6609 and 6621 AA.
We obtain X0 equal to 6614.5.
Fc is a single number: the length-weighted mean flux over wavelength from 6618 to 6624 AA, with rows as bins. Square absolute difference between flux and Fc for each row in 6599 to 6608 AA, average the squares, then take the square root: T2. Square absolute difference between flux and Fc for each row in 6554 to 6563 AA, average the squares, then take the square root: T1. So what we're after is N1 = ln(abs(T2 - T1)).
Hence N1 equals 0.64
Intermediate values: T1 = 2.9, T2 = 1.0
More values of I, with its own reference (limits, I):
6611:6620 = 0.009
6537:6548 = 0.002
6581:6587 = 0.022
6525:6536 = 0.000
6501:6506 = -0.010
